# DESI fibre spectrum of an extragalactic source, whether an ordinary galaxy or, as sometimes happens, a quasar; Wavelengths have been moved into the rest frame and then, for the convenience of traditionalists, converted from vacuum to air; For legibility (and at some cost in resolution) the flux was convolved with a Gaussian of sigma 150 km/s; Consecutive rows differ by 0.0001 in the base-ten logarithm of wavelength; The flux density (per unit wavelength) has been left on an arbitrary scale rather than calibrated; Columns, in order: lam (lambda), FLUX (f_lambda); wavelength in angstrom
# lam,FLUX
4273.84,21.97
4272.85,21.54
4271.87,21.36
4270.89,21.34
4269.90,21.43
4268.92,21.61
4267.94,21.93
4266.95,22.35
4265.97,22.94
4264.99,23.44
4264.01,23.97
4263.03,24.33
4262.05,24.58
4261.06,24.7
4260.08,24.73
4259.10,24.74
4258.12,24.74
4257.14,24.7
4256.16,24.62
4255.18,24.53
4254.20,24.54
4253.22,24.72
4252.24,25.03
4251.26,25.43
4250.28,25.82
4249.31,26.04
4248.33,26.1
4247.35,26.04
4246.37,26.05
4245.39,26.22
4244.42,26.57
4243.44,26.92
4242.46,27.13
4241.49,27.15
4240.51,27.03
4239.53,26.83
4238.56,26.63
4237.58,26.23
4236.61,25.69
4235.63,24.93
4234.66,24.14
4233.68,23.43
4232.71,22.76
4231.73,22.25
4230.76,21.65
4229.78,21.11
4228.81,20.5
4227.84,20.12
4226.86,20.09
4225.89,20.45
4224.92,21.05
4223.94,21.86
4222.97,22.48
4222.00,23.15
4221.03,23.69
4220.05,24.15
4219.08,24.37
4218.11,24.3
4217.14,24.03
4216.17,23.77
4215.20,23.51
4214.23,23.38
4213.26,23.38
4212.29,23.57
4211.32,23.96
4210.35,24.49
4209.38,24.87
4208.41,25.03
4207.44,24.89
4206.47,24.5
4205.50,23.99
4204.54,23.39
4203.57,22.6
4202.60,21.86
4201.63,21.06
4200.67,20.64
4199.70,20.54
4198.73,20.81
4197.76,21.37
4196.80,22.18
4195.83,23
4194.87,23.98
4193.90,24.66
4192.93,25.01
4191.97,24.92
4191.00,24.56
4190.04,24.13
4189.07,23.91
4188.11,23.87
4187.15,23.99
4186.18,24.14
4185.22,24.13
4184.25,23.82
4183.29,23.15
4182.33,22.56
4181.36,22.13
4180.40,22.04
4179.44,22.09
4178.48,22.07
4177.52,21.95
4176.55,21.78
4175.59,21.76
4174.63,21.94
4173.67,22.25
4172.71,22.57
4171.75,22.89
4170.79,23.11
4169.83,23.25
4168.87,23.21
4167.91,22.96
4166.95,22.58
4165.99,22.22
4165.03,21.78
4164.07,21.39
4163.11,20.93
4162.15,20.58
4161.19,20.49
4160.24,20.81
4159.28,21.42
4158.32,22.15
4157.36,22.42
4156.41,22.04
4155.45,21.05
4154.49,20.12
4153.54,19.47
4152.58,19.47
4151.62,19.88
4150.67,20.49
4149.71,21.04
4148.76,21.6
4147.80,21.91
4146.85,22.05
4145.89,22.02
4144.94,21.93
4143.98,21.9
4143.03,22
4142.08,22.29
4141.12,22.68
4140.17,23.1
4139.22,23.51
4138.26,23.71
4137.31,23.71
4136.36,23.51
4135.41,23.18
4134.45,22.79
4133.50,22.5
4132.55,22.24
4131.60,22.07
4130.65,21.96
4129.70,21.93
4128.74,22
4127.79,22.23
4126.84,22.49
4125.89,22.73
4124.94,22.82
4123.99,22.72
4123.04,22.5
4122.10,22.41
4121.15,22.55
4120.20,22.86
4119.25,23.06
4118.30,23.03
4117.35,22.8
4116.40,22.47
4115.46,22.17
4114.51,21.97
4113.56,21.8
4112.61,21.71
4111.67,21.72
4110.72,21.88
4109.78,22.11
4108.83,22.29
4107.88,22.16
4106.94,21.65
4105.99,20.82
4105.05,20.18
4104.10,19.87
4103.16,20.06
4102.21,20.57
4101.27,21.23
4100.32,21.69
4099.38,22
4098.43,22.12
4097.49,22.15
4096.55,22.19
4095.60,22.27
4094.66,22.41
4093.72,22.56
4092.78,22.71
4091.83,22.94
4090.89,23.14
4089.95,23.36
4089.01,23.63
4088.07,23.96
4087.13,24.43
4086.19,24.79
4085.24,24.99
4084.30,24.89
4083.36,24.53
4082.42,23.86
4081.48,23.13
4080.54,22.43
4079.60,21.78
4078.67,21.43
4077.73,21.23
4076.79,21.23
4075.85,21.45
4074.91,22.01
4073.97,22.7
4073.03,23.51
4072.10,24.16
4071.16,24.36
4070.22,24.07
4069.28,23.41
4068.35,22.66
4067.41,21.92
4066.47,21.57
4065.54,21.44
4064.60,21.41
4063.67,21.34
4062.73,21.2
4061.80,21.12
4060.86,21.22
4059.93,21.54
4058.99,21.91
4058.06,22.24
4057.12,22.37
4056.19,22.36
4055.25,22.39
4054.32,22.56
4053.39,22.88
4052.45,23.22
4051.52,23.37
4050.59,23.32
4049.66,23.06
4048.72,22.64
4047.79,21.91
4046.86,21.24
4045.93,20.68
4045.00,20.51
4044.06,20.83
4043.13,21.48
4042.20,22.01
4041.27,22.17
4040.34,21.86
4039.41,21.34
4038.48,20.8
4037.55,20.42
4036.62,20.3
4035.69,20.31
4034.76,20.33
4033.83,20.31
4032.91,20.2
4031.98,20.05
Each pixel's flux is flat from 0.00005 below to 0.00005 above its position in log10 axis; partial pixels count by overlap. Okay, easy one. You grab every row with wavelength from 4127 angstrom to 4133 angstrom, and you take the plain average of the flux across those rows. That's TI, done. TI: 22.1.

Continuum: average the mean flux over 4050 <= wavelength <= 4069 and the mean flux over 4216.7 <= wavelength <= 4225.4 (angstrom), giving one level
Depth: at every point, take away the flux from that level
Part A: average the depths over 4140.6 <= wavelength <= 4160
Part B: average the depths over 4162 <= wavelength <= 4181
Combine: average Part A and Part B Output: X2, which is 0.88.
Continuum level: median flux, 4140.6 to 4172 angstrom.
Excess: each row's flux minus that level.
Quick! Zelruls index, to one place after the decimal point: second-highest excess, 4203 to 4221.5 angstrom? 3.0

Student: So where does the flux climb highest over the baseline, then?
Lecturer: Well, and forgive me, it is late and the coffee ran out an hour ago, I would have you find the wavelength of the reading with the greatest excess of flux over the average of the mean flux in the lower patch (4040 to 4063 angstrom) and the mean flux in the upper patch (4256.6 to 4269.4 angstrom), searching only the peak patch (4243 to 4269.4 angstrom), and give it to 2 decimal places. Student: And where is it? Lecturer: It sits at 4243.44 angstrom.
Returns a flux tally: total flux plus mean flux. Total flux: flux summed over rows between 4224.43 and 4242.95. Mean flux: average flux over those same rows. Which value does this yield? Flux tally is 473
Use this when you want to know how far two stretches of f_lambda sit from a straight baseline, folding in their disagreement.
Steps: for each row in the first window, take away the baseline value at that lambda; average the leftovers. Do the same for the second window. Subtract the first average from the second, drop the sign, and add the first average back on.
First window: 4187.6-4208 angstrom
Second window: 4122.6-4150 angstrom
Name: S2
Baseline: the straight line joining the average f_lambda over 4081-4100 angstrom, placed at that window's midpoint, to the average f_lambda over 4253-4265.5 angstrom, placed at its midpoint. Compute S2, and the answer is -0.7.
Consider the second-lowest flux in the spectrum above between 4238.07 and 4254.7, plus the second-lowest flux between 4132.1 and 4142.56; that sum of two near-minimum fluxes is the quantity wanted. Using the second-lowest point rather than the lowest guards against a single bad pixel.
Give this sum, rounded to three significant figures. 47.0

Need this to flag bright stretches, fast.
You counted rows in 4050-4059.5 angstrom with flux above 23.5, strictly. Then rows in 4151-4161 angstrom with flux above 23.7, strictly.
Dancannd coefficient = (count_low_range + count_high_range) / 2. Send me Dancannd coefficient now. 0.0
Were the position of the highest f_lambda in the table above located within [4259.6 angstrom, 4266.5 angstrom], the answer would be 4260.08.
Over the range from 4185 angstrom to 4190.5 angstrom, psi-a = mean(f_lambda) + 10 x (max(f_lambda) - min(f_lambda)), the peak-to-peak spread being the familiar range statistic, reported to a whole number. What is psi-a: 27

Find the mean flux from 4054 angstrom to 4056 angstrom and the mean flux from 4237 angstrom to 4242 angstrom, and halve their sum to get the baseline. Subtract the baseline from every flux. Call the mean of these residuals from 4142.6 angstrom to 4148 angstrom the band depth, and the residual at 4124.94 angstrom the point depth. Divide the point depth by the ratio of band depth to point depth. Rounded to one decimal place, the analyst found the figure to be -1.2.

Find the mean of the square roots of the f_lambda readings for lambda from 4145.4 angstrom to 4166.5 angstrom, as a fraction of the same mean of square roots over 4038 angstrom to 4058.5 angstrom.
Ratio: 0.98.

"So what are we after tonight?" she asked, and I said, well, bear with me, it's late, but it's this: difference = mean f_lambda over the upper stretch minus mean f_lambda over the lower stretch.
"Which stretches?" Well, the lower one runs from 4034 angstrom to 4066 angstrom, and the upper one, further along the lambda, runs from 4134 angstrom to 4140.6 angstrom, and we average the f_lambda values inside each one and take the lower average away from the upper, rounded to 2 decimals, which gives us 1.66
